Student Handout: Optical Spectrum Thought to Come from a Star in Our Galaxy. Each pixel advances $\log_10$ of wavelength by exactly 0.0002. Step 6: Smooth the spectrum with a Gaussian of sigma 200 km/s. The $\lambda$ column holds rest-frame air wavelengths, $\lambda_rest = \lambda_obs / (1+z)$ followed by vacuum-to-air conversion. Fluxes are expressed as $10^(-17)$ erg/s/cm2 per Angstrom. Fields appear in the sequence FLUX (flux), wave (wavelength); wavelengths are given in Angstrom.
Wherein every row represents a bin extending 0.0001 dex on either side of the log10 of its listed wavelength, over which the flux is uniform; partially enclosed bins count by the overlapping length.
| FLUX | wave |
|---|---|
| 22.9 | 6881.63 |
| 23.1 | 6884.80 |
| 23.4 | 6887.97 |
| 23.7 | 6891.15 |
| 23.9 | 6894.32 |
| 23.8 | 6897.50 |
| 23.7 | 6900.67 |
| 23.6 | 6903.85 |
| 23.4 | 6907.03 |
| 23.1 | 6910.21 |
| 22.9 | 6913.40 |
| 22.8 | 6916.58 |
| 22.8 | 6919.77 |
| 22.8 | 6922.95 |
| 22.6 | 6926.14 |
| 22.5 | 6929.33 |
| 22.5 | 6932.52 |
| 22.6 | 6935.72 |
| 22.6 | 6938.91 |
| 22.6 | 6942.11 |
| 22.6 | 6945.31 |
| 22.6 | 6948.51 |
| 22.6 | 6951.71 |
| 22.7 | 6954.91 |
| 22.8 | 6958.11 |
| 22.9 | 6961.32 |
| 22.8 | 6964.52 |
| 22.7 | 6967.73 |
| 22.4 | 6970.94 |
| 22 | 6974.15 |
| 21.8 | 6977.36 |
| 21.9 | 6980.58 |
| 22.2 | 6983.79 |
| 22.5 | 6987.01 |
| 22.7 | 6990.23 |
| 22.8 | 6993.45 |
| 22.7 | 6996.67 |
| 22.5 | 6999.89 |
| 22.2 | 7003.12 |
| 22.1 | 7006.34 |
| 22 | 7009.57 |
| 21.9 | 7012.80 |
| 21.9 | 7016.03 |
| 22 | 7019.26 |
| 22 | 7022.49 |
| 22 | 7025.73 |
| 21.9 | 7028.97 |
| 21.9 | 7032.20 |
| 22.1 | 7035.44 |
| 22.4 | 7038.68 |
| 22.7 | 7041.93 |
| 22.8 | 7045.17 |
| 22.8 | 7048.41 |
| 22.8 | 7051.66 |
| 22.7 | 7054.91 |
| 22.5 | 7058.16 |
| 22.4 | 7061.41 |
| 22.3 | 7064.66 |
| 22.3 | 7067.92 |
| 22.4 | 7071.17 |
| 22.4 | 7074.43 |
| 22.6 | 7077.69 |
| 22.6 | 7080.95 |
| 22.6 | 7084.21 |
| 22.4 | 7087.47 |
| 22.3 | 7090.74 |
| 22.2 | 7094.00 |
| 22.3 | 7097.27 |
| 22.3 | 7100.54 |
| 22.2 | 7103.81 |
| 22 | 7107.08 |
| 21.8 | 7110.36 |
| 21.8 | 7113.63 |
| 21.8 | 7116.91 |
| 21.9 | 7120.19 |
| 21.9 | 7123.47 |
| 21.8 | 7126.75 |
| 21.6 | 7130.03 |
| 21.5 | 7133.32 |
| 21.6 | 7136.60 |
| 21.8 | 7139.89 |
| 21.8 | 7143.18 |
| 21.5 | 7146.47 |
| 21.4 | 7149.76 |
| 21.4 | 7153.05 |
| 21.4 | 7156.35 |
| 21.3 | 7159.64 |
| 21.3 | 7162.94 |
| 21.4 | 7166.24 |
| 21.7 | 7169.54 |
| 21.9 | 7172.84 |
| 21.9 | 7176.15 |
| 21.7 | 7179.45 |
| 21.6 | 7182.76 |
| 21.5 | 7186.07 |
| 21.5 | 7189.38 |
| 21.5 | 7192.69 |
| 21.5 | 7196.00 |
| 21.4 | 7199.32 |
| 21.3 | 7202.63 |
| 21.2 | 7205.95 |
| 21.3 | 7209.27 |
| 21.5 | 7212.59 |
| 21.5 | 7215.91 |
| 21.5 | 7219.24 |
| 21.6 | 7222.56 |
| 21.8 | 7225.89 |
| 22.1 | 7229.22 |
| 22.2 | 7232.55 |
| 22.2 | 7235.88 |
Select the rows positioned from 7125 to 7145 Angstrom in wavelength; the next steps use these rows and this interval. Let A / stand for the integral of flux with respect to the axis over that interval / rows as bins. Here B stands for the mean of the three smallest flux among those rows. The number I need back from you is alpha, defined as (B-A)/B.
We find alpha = -19.11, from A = 434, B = 21.6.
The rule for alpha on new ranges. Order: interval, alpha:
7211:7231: -19.16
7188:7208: -19.09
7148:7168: -19.04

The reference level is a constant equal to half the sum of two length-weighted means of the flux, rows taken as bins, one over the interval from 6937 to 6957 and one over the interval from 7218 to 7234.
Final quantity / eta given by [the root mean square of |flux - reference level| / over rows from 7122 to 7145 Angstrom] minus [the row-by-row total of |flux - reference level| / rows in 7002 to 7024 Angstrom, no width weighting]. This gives -1.0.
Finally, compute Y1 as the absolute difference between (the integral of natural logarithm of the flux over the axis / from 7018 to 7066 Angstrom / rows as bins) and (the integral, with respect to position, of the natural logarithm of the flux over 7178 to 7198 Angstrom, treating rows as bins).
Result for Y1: 88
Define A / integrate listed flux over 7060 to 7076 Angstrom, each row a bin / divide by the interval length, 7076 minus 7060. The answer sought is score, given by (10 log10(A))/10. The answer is 1.35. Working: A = 22.4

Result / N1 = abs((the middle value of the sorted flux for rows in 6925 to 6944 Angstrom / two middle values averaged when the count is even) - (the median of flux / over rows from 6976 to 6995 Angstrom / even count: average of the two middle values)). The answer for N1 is 0.25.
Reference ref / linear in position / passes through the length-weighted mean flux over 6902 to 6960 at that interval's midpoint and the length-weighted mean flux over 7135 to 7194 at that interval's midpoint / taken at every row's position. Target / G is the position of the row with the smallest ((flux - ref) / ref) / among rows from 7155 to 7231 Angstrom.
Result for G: 7159.64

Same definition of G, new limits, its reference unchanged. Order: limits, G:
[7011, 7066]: 7012.80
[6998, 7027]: 7012.80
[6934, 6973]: 6970.94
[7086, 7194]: 7159.64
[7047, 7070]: 7064.66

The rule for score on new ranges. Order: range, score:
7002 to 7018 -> 1.34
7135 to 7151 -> 1.33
